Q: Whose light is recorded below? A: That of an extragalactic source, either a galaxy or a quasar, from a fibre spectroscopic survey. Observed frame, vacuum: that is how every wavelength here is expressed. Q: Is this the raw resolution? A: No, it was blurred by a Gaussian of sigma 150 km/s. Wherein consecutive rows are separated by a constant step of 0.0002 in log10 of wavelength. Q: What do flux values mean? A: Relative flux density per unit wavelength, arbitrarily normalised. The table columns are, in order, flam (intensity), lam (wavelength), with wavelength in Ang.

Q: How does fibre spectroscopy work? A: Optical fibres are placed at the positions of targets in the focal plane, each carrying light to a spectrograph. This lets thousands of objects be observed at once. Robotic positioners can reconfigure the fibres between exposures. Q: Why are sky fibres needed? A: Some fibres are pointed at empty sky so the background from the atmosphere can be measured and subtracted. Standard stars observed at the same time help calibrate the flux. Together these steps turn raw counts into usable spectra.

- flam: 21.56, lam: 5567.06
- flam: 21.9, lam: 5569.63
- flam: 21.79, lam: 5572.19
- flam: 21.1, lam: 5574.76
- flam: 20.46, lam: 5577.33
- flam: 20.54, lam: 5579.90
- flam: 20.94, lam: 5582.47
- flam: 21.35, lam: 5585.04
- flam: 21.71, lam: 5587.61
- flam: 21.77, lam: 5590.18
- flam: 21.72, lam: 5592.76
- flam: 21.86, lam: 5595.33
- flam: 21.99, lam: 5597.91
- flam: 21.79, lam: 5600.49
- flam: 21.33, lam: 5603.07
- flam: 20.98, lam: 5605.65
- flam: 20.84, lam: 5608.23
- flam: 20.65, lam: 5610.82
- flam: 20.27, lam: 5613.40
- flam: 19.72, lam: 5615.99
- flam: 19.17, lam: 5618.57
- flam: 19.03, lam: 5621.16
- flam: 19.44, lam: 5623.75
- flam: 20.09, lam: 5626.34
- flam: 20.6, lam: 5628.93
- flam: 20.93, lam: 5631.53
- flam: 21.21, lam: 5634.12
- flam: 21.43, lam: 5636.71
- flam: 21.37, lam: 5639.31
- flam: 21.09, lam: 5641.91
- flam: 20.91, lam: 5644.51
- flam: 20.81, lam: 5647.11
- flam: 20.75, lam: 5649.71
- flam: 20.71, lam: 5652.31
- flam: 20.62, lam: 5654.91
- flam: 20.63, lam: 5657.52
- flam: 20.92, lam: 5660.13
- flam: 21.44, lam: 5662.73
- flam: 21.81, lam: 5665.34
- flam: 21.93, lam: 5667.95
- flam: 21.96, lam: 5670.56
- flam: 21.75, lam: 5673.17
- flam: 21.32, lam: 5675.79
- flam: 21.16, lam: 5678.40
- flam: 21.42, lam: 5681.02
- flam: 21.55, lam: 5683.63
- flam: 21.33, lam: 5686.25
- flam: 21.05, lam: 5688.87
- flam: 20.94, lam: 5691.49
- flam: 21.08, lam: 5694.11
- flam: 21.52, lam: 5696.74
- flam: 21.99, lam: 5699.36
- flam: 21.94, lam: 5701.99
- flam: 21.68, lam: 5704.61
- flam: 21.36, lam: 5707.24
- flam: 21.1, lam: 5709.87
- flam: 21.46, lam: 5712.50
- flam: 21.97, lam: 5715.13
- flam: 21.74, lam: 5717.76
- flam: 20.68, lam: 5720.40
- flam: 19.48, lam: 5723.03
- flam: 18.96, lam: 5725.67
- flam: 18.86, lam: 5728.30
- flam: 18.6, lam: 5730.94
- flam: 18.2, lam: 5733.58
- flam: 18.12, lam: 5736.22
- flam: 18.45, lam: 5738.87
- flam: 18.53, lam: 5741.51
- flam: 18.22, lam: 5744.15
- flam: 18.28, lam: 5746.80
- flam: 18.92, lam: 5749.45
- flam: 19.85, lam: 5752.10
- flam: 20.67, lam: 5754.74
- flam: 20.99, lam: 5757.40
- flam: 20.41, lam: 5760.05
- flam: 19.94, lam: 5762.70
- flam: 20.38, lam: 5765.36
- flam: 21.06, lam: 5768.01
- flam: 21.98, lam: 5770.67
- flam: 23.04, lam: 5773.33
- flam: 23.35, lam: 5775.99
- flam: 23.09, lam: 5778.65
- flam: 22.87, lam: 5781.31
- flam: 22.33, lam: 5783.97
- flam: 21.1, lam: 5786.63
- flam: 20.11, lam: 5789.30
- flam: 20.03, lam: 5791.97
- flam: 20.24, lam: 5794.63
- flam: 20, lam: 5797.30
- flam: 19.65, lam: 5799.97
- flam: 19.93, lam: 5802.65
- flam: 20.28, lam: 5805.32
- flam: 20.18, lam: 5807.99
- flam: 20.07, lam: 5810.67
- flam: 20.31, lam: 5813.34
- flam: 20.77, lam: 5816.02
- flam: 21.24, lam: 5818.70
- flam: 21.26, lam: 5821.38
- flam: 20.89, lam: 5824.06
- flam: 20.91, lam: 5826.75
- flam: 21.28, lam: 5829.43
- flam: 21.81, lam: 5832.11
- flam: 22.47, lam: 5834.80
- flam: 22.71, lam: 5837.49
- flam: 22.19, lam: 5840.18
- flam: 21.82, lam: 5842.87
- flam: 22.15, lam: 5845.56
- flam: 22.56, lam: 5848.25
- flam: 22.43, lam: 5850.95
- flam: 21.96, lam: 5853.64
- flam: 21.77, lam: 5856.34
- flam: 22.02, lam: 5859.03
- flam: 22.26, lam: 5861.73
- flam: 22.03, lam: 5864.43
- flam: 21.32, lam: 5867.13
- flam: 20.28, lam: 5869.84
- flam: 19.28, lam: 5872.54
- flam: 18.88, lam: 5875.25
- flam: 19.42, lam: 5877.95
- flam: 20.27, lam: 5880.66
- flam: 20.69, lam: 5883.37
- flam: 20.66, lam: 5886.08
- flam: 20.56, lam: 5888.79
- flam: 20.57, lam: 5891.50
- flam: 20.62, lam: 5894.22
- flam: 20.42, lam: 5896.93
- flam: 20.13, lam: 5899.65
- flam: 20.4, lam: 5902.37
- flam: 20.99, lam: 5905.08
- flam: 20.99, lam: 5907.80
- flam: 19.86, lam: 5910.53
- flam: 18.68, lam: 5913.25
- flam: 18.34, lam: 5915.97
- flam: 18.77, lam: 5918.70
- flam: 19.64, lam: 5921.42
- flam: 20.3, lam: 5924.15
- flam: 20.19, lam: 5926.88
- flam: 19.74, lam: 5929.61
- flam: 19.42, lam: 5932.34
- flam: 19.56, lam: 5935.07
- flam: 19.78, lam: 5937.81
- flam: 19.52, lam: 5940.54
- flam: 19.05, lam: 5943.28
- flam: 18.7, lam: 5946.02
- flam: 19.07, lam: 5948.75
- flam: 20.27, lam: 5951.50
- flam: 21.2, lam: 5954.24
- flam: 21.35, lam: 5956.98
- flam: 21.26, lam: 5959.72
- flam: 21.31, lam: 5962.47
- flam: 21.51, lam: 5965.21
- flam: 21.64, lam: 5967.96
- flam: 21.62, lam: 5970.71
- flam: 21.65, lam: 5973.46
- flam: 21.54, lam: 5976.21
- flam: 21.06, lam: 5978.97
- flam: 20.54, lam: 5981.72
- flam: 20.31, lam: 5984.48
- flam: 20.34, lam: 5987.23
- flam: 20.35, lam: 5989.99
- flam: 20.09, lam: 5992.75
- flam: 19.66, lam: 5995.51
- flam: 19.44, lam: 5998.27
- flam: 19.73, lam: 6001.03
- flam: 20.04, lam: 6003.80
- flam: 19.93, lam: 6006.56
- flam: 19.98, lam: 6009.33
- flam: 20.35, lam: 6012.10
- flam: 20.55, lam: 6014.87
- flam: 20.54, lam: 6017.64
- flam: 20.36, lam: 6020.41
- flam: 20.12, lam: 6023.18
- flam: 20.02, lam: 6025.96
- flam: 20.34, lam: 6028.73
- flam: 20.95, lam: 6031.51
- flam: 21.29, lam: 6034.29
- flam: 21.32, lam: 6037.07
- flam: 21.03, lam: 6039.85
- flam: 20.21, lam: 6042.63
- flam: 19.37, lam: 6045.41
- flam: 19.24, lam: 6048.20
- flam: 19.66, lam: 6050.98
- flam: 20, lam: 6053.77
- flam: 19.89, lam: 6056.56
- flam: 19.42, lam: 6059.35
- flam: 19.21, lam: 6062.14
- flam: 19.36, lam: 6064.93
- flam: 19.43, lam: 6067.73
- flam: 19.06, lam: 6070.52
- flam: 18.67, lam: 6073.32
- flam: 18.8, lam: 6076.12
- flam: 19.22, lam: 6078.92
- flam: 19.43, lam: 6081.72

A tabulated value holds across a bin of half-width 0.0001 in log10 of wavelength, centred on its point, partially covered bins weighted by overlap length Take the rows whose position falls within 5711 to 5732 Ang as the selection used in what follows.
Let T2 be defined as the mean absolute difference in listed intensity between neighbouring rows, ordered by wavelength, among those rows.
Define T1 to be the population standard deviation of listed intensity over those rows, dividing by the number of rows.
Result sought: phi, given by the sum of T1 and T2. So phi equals 1.86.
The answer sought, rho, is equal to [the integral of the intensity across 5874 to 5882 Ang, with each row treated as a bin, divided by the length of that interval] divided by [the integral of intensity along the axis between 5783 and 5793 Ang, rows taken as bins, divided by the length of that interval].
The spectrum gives 0.94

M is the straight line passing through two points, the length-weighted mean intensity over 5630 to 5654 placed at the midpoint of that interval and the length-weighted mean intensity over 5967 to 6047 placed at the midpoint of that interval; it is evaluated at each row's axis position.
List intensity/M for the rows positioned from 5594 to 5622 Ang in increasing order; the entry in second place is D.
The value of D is 0.91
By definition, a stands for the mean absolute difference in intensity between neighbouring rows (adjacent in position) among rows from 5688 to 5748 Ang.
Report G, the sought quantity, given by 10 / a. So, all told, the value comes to 29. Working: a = 0.34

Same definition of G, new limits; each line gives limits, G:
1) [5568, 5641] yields 32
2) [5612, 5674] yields 38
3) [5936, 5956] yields 17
